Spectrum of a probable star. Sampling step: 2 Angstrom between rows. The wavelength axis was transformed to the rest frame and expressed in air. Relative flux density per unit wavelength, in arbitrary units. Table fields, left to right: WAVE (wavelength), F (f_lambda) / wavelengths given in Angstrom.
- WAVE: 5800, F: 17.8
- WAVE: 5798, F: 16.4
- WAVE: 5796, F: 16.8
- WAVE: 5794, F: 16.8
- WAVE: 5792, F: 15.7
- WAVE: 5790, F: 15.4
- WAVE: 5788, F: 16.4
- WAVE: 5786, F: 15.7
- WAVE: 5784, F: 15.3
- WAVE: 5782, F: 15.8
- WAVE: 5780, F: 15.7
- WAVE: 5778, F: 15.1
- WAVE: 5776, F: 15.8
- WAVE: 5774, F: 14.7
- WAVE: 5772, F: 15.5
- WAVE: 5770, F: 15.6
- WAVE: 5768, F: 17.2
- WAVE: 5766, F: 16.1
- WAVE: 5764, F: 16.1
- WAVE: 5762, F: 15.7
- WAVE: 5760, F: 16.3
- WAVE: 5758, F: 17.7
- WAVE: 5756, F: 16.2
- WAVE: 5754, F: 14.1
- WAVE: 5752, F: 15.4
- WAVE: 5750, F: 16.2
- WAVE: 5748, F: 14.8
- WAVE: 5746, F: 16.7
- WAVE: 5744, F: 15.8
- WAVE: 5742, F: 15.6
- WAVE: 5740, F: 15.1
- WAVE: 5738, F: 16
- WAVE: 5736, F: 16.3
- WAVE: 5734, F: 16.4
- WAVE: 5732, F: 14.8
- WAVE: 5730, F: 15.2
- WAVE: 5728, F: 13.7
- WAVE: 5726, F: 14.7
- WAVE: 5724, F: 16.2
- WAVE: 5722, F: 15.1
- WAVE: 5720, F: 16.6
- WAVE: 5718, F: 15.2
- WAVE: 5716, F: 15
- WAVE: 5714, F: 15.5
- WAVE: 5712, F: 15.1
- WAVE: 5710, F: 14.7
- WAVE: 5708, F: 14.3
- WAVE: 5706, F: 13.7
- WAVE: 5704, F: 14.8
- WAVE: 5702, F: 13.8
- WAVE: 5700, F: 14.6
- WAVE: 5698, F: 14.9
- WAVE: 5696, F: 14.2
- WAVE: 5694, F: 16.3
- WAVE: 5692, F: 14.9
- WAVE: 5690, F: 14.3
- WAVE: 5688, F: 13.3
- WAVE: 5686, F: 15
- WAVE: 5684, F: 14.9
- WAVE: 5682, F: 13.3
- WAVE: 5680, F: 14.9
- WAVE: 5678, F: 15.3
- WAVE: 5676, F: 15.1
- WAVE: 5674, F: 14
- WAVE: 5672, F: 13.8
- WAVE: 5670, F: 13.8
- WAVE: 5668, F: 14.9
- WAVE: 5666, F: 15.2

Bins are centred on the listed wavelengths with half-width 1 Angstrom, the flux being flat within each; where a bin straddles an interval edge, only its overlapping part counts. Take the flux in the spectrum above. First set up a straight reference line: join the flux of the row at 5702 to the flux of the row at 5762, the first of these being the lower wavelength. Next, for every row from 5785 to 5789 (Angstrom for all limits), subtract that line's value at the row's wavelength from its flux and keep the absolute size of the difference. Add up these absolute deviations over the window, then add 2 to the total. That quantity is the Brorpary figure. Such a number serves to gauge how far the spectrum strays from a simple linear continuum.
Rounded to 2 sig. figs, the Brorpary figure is 2.9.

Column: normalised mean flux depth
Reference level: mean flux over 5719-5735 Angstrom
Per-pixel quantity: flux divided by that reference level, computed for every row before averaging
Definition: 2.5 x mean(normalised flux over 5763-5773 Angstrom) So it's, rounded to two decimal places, 2.62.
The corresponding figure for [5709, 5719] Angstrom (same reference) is 2.46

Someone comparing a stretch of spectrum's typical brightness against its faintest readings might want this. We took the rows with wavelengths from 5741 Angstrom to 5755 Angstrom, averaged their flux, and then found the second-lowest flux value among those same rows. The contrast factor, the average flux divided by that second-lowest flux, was 1.05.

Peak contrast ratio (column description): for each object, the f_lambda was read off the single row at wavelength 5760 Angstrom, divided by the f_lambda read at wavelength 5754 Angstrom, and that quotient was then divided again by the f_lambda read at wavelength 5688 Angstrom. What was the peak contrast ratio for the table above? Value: 0.087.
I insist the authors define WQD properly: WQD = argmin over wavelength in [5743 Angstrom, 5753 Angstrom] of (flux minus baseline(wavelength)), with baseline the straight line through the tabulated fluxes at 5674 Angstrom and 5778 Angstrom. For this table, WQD 5748 Angstrom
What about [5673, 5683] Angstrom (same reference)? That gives 5682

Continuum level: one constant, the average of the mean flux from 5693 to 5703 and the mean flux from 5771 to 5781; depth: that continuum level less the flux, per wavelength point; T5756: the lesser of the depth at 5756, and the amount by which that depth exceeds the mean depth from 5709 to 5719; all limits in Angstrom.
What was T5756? -1.1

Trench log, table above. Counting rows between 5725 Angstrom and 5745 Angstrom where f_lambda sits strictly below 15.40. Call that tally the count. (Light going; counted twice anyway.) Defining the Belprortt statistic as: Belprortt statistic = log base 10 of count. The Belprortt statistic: 0.70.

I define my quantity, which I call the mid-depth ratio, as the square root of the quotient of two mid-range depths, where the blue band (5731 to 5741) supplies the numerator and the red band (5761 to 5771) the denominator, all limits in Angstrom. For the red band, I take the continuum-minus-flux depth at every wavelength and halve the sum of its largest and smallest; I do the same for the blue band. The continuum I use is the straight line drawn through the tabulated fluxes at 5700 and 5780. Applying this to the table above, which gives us 0.80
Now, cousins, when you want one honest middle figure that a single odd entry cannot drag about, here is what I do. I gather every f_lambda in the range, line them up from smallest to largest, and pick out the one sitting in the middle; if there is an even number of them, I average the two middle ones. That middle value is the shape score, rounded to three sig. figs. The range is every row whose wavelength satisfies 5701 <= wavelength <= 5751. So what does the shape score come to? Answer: 15.1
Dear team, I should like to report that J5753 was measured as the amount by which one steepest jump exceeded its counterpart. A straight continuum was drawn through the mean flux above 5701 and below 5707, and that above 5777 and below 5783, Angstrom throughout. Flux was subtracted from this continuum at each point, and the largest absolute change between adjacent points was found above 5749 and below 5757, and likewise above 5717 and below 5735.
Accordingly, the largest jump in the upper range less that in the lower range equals 0.50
